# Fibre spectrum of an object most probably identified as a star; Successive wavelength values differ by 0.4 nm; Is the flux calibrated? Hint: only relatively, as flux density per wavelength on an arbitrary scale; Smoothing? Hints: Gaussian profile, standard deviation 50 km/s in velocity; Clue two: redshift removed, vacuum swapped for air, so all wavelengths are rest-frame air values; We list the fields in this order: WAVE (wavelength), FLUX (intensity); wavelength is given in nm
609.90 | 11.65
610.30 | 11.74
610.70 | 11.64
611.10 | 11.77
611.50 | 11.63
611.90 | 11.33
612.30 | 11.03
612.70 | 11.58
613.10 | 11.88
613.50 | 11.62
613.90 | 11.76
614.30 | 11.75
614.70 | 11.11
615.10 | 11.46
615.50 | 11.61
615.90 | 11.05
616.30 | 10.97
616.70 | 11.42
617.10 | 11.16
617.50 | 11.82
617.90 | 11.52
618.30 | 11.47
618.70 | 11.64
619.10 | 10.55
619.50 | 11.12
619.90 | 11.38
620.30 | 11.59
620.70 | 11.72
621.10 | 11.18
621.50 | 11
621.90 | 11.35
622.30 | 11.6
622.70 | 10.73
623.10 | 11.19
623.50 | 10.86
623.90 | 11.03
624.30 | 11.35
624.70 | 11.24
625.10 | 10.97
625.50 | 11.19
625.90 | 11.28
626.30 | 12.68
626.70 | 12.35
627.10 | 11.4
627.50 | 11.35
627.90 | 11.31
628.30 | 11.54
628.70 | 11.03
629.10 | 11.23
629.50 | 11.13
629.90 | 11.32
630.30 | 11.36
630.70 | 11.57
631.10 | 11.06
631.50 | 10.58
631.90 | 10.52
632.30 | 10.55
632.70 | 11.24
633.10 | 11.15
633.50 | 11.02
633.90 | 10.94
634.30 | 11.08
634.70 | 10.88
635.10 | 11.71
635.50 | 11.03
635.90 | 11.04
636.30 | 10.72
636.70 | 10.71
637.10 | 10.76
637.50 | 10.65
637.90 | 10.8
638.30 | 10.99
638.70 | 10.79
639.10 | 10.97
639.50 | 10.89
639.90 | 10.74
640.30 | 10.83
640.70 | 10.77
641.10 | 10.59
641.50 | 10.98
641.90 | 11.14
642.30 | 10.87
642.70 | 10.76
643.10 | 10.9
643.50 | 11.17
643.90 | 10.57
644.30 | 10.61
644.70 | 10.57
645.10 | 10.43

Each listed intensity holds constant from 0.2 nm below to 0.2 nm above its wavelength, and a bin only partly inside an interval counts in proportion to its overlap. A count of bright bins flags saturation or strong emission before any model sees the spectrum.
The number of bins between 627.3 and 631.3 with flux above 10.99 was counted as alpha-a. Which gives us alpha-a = 10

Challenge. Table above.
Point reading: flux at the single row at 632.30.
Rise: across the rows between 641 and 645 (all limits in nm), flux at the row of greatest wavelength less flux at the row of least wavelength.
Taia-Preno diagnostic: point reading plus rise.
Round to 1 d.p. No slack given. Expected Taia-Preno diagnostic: 10.5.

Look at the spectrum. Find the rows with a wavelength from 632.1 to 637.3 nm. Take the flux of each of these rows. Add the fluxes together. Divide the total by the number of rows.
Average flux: 11.0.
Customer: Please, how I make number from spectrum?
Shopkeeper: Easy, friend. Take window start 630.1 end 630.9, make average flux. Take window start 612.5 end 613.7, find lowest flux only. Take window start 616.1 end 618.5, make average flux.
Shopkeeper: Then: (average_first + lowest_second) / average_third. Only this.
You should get 2.02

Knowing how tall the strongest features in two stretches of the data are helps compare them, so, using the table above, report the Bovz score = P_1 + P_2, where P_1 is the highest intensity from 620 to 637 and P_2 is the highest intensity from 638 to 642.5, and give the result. 23.8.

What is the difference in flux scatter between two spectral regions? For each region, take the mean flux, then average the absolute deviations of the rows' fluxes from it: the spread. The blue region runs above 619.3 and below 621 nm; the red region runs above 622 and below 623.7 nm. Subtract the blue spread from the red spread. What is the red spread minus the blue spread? 0.10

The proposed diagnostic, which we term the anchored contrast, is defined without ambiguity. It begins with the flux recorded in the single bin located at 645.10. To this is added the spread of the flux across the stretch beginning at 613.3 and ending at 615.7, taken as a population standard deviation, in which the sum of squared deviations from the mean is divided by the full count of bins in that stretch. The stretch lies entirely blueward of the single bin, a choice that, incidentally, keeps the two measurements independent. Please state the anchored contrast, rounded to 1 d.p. 10.7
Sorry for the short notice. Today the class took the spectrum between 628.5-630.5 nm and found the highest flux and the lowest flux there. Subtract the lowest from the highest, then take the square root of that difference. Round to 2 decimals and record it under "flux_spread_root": 0.57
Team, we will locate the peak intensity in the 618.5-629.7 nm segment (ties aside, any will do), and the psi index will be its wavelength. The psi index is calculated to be 626.30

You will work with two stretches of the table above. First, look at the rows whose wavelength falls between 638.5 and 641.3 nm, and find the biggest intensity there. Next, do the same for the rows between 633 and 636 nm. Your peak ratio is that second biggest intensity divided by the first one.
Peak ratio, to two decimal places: 1.07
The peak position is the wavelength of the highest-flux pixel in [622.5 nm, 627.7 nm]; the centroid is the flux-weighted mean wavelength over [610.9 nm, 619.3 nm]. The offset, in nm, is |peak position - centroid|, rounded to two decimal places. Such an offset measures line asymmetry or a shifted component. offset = 11.22 nm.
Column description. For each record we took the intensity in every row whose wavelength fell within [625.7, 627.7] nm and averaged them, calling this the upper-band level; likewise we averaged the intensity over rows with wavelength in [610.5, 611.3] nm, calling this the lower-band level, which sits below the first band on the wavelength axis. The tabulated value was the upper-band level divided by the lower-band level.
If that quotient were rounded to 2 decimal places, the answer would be 1.01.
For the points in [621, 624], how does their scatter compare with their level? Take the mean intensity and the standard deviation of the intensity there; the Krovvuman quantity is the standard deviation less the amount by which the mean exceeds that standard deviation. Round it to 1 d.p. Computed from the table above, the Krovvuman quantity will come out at -10.6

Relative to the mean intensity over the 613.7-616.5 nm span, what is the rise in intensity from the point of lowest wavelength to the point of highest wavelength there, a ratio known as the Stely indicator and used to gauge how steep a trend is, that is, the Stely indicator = -0.069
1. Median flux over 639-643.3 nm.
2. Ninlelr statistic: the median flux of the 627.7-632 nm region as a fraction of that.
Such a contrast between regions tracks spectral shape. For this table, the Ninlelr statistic 1.03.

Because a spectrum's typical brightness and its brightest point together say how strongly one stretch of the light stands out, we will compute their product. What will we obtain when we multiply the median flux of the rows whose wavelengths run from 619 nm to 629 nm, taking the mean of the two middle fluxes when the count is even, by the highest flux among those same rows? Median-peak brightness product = 143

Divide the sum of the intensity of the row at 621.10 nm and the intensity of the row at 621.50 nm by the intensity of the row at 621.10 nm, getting 1.98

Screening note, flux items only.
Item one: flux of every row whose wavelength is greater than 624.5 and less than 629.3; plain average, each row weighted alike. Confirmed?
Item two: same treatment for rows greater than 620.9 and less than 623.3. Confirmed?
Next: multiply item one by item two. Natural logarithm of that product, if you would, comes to 4.85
